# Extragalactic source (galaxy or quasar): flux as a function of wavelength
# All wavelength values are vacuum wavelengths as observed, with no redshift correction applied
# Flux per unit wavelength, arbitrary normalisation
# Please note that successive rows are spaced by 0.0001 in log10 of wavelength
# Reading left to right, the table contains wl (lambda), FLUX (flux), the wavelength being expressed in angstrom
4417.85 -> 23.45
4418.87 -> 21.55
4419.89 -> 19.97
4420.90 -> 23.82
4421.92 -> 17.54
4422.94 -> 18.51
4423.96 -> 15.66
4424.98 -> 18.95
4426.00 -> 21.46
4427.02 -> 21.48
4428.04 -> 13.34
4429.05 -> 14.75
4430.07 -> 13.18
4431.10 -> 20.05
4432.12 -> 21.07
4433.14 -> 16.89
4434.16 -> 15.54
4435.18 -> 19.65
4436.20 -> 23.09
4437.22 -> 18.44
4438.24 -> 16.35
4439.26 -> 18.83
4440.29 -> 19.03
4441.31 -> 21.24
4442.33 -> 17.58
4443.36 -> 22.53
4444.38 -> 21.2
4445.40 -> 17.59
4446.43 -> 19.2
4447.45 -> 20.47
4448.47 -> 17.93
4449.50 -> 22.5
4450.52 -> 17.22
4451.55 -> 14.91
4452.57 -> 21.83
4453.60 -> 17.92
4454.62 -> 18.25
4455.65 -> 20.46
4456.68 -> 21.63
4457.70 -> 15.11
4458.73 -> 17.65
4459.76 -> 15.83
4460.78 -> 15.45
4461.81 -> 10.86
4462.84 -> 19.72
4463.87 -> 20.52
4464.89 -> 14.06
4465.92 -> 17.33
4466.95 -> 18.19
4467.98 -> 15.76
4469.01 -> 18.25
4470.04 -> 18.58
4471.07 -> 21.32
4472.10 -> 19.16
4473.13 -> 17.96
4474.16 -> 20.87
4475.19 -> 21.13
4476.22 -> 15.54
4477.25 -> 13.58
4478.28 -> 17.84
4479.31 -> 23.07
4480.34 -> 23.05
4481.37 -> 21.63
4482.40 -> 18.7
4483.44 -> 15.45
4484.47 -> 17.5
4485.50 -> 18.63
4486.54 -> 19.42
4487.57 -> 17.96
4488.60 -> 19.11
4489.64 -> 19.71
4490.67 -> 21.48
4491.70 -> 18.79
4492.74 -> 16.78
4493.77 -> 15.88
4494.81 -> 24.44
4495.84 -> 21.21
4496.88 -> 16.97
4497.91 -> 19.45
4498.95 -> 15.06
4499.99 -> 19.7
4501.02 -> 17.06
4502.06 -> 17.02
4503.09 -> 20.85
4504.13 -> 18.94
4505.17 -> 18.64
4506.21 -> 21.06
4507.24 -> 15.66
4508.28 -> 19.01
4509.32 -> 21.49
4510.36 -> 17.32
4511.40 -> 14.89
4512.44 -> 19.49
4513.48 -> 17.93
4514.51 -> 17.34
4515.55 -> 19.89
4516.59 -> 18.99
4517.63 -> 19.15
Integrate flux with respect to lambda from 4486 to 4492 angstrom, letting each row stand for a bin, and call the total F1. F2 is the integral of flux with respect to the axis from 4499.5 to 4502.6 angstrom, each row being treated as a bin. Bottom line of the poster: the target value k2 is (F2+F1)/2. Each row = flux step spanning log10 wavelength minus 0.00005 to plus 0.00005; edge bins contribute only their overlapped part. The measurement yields 86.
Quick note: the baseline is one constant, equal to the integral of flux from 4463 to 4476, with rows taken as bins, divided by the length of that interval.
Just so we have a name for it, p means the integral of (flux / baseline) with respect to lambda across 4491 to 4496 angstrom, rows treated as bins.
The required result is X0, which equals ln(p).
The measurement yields 1.65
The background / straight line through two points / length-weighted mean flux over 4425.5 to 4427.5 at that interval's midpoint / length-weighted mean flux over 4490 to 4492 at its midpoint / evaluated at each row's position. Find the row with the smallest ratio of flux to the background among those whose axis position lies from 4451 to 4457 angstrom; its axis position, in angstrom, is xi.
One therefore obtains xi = 4451.55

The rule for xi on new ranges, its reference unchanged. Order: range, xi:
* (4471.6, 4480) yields 4477.25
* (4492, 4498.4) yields 4493.77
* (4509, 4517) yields 4511.40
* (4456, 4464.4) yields 4461.81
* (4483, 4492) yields 4483.44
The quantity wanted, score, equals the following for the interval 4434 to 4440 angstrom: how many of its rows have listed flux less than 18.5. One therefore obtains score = 3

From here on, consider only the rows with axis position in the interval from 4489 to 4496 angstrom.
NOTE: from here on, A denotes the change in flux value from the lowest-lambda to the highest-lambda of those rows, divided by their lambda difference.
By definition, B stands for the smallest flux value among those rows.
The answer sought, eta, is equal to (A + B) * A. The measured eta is 4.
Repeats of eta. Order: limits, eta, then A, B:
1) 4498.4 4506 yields 9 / 0.6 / 15.06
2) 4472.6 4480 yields 12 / 0.8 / 13.58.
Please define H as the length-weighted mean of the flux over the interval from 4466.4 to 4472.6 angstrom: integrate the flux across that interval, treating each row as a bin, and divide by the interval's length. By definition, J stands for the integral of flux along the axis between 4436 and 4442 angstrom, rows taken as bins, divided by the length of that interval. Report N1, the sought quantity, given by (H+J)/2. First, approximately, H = 18.5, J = 19.3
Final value 18.9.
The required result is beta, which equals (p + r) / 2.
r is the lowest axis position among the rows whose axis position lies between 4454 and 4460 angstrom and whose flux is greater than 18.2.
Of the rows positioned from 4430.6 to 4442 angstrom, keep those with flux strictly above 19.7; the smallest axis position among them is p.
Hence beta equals 4442.9 angstrom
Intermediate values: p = 4431.10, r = 4454.62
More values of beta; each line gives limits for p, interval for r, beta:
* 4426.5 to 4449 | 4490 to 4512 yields 4458.8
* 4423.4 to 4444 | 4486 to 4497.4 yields 4456.3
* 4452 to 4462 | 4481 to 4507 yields 4467.0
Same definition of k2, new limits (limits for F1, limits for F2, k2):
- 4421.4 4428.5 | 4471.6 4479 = 132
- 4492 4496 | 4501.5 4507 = 91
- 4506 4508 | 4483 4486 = 44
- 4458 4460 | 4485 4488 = 45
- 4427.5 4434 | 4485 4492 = 121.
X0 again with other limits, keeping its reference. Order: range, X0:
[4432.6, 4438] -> 1.69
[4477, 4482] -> 1.69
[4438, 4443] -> 1.62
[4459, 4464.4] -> 1.57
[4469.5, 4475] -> 1.76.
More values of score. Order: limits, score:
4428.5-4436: 4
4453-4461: 6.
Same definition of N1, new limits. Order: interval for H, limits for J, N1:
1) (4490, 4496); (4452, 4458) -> 19.5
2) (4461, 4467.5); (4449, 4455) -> 17.7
